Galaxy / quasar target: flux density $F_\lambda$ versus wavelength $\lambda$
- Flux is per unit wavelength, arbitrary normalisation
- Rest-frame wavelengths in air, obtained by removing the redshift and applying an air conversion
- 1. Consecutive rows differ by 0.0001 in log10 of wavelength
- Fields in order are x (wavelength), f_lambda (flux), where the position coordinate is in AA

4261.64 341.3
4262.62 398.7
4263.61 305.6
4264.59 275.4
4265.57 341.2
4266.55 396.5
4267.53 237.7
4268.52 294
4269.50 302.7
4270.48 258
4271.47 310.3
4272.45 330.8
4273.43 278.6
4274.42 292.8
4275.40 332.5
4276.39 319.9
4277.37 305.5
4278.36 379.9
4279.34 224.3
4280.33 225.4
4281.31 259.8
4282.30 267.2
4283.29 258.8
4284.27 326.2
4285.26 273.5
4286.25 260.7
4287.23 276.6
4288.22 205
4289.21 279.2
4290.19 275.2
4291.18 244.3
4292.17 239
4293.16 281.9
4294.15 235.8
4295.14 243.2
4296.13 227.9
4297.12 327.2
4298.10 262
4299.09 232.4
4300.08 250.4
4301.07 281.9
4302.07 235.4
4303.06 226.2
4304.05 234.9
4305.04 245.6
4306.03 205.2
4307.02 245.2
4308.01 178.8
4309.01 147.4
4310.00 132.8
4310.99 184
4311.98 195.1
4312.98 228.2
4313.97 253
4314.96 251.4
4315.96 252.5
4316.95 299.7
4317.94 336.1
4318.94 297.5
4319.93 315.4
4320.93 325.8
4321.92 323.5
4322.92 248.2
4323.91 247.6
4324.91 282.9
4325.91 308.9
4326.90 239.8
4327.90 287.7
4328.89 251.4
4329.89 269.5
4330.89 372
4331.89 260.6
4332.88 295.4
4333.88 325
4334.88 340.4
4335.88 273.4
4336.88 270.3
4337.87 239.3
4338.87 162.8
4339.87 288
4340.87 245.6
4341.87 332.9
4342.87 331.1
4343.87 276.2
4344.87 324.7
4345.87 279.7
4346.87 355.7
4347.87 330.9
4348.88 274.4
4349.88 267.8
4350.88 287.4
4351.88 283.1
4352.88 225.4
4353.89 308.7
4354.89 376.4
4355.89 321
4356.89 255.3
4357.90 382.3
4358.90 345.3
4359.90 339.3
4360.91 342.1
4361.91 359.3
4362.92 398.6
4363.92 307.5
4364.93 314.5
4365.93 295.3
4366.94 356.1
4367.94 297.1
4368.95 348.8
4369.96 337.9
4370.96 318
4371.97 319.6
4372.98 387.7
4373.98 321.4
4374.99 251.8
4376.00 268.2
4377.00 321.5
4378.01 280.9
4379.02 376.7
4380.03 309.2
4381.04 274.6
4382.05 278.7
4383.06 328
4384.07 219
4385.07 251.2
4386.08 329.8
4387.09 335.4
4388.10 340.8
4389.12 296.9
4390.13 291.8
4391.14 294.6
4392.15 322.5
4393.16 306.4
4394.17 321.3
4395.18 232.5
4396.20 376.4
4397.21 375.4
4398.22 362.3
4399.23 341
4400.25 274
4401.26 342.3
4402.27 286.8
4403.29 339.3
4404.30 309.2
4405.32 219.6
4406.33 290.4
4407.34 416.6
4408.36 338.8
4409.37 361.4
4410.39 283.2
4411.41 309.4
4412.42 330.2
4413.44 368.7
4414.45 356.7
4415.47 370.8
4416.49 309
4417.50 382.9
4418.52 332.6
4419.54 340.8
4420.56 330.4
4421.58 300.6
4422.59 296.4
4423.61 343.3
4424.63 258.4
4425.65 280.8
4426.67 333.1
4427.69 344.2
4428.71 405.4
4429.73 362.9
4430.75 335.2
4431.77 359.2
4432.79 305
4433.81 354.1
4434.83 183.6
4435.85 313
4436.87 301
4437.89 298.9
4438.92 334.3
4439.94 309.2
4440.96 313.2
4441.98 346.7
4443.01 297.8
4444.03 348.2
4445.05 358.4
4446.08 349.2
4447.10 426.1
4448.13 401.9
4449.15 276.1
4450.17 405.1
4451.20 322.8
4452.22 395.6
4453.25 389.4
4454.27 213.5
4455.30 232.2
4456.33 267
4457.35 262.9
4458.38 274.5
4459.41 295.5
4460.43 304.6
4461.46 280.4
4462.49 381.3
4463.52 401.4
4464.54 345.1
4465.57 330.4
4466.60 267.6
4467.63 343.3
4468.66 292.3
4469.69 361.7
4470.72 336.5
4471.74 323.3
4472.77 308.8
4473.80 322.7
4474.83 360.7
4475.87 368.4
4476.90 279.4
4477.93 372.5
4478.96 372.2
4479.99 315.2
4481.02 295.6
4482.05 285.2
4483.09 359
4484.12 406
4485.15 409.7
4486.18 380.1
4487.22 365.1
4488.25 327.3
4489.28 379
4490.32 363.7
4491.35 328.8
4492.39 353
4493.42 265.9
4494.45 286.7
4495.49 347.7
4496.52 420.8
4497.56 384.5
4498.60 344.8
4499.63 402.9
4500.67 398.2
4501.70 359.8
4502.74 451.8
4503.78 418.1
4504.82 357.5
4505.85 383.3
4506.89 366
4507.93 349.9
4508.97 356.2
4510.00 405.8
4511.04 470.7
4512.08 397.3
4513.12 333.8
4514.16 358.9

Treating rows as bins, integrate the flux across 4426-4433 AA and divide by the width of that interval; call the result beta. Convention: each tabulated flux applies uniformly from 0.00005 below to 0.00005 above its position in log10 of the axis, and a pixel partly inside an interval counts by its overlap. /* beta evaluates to 350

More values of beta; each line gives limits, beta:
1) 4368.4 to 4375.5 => 326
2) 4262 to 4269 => 321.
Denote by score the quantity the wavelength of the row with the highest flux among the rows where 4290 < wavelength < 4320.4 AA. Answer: 4317.94 AA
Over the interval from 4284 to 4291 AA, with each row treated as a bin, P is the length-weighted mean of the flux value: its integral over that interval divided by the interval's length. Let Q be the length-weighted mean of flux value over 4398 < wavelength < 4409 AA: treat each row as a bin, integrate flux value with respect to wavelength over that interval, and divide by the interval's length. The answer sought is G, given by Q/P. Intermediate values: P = 268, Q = 320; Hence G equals 1.19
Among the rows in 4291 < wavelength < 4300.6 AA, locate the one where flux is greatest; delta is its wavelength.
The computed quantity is 4297.12 AA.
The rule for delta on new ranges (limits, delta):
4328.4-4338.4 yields 4330.89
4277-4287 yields 4278.36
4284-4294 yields 4284.27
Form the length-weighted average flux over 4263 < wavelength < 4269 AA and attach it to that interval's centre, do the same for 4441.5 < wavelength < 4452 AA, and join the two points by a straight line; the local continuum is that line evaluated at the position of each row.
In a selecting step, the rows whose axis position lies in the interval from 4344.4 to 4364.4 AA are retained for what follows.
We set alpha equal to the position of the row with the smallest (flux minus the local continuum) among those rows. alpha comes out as 4352.88 AA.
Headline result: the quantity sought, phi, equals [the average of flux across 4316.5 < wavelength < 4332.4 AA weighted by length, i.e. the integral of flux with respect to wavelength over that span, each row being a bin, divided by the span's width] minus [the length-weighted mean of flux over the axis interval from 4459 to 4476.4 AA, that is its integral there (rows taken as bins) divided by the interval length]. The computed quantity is -39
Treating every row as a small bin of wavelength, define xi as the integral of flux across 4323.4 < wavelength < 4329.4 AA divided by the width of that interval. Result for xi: 270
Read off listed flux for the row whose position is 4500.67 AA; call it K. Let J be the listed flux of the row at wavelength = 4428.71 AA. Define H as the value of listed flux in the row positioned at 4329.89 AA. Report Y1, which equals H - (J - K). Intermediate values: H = 269.5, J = 405.4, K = 398.2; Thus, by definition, 262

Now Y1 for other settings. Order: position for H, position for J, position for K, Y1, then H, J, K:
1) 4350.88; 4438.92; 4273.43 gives 232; 287.4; 334.3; 278.6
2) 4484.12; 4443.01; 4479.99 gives 423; 406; 297.8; 315.2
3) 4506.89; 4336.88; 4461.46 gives 376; 366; 270.3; 280.4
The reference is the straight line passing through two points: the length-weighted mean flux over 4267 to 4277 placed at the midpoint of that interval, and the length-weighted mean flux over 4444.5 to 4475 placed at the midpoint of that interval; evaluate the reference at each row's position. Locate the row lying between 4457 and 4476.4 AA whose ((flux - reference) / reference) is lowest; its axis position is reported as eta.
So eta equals 4457.35 AA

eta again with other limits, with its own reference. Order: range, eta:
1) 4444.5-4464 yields 4454.27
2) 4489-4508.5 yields 4493.42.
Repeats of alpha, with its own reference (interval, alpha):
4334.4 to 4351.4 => 4338.87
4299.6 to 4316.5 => 4310.00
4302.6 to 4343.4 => 4310.00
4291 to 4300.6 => 4296.13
